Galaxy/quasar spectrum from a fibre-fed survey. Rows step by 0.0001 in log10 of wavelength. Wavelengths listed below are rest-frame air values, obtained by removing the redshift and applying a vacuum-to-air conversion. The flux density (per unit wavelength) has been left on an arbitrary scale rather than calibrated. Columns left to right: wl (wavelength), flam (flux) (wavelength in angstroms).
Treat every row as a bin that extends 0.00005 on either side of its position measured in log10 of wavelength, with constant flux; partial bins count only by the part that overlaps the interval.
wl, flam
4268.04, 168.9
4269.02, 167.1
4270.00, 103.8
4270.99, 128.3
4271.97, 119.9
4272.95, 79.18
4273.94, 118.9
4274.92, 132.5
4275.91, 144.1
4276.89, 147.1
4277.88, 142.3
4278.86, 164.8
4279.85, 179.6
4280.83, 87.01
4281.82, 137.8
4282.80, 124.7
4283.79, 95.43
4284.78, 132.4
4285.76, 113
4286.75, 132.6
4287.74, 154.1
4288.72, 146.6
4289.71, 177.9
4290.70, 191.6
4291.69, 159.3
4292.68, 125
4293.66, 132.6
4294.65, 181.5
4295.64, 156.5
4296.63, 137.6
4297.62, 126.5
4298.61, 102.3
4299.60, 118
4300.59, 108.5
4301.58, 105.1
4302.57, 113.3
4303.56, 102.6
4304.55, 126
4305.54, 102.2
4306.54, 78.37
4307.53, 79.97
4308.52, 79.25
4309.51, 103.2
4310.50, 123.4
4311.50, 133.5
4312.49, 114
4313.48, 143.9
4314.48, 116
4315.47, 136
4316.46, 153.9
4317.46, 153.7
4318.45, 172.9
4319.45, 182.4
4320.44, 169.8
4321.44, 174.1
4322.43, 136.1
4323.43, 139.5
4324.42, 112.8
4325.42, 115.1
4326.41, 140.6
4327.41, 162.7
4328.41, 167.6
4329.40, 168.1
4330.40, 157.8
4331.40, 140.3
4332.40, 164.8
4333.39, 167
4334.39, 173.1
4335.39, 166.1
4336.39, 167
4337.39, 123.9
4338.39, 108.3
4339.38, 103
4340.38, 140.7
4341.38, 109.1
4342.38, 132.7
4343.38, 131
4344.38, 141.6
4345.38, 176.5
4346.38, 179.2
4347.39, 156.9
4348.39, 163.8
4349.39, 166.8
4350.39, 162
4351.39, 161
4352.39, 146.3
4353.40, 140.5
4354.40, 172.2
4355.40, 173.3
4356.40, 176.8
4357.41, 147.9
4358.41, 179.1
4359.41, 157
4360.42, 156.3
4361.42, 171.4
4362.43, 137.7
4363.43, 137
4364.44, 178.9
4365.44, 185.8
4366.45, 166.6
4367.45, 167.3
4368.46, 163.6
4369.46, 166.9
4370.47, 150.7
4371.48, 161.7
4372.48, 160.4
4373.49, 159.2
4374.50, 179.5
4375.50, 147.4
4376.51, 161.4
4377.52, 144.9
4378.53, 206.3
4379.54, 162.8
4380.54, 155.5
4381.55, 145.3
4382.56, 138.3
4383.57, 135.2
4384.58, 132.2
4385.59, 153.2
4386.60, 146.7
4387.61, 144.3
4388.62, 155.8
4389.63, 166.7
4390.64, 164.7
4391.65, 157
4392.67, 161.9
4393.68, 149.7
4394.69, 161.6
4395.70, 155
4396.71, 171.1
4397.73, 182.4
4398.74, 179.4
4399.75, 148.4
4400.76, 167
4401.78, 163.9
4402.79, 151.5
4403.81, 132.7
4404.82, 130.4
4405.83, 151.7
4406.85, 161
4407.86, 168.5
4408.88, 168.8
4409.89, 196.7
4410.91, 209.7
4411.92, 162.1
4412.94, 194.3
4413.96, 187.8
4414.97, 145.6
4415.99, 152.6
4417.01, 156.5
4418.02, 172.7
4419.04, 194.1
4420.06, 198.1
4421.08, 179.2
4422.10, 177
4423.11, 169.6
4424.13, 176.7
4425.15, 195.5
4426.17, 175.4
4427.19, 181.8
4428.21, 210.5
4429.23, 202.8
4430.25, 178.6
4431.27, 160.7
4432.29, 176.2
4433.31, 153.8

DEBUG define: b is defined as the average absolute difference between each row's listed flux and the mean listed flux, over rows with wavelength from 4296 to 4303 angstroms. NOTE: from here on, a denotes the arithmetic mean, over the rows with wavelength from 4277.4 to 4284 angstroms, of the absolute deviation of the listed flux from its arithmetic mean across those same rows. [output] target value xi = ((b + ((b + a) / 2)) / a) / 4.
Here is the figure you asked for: 0.27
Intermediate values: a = 26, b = 9.8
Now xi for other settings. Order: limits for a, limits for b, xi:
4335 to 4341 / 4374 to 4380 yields 0.40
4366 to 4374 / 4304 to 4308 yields 1.74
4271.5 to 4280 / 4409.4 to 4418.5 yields 0.47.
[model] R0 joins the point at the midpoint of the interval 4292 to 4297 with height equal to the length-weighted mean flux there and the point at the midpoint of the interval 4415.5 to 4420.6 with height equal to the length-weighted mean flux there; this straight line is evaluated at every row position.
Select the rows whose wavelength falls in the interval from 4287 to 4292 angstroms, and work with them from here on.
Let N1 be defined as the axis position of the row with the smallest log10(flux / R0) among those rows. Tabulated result 4288.72 angstroms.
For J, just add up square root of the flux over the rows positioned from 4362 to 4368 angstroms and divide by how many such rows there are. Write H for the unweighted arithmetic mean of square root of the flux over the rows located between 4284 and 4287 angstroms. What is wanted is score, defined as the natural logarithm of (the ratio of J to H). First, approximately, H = 11.2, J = 12.7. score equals 0.13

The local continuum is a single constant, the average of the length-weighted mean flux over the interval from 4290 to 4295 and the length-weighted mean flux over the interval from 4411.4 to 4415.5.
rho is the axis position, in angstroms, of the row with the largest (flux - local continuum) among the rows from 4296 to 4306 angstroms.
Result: 4296.63 angstroms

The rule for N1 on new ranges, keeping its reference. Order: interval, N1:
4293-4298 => 4297.62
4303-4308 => 4306.54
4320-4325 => 4324.42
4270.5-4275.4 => 4272.95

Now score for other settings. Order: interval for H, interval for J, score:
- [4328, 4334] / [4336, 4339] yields -0.10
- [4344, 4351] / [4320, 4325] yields -0.06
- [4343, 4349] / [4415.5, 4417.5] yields -0.01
